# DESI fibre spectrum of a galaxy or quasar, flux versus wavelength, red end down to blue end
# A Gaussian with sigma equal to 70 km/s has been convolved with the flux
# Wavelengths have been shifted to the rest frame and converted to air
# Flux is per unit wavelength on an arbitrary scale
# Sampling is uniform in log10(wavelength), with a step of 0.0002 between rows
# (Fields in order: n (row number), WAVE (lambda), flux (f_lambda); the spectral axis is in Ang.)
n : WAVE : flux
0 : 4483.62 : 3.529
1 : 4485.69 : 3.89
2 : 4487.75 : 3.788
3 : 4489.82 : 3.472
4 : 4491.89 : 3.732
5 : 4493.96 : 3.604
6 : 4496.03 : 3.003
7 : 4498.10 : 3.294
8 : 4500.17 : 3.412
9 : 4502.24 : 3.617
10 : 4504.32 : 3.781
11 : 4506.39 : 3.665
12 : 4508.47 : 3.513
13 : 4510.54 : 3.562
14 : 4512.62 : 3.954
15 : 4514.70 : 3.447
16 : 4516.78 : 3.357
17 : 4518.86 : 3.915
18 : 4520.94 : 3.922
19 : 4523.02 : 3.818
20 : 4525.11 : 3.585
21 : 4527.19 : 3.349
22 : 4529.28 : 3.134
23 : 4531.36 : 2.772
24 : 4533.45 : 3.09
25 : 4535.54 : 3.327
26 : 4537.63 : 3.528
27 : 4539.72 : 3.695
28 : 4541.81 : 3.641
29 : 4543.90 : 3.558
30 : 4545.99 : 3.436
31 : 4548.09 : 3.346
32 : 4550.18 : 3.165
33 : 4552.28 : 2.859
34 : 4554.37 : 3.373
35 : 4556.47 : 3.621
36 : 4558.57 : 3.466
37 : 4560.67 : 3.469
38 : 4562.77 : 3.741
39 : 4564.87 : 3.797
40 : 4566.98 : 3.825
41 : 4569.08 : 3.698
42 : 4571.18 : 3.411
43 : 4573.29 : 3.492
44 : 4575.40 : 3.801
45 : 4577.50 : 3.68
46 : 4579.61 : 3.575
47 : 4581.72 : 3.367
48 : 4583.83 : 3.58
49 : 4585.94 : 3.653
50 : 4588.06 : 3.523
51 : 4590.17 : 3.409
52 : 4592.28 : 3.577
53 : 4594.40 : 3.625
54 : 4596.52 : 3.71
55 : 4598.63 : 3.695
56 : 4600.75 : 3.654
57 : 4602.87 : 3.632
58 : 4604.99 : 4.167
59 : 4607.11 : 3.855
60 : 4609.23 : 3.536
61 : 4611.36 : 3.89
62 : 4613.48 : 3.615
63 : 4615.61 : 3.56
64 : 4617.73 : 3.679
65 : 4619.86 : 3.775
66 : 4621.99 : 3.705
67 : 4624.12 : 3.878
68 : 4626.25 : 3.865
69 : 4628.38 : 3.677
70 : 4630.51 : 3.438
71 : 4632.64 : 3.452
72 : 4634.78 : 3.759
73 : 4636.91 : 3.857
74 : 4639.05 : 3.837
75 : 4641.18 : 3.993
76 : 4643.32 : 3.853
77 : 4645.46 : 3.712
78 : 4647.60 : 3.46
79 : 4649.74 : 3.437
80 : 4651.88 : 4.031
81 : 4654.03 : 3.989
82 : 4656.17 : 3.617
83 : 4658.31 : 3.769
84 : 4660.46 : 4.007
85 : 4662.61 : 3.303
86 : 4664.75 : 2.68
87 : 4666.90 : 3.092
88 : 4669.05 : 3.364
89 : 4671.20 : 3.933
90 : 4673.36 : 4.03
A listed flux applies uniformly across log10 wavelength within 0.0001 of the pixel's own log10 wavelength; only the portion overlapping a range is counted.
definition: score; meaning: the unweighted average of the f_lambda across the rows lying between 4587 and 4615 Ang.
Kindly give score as 3.68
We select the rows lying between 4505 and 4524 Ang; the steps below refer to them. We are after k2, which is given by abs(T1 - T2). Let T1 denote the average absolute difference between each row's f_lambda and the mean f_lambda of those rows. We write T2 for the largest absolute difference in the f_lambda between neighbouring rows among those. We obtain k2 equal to 0.36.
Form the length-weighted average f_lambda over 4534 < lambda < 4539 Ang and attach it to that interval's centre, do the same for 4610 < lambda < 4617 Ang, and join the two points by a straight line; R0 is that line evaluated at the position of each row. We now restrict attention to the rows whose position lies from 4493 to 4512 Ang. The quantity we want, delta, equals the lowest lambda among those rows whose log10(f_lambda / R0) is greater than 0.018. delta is 4493.96 Ang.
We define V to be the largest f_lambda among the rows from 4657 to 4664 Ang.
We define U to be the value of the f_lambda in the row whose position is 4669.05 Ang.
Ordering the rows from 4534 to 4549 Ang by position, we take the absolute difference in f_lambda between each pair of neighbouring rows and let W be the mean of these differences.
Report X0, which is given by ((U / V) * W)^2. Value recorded 0.010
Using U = 3.364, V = 4.007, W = 0.12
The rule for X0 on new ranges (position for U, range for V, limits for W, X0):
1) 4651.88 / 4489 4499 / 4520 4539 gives 0.066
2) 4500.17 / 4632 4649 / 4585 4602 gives 0.005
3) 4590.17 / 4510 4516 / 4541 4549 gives 0.007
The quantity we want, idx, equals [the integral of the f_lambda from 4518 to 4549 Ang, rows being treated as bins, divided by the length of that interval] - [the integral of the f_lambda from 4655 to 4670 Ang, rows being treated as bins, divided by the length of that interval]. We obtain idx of 0.06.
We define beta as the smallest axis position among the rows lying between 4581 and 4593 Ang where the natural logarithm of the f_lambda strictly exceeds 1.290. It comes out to 4585.94 Ang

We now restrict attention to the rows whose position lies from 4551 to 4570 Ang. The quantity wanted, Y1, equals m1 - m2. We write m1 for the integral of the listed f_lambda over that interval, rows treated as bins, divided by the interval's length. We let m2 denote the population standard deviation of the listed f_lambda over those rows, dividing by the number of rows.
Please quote 3.25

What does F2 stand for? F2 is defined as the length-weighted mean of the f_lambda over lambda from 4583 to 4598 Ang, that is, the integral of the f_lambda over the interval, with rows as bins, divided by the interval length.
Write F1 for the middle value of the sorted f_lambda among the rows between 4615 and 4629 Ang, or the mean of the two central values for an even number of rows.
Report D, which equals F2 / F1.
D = 0.97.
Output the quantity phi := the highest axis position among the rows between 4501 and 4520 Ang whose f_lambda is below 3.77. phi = 4516.78 Ang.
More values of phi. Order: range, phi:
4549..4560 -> 4558.57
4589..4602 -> 4600.75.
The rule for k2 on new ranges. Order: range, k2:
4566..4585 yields 0.18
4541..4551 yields 0.04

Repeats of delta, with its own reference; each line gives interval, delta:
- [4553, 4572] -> 4562.77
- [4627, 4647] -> 4641.18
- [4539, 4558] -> 4539.72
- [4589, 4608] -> 4604.99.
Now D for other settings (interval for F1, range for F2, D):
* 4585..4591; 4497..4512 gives 1.01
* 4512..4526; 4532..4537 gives 0.84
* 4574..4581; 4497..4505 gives 0.95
